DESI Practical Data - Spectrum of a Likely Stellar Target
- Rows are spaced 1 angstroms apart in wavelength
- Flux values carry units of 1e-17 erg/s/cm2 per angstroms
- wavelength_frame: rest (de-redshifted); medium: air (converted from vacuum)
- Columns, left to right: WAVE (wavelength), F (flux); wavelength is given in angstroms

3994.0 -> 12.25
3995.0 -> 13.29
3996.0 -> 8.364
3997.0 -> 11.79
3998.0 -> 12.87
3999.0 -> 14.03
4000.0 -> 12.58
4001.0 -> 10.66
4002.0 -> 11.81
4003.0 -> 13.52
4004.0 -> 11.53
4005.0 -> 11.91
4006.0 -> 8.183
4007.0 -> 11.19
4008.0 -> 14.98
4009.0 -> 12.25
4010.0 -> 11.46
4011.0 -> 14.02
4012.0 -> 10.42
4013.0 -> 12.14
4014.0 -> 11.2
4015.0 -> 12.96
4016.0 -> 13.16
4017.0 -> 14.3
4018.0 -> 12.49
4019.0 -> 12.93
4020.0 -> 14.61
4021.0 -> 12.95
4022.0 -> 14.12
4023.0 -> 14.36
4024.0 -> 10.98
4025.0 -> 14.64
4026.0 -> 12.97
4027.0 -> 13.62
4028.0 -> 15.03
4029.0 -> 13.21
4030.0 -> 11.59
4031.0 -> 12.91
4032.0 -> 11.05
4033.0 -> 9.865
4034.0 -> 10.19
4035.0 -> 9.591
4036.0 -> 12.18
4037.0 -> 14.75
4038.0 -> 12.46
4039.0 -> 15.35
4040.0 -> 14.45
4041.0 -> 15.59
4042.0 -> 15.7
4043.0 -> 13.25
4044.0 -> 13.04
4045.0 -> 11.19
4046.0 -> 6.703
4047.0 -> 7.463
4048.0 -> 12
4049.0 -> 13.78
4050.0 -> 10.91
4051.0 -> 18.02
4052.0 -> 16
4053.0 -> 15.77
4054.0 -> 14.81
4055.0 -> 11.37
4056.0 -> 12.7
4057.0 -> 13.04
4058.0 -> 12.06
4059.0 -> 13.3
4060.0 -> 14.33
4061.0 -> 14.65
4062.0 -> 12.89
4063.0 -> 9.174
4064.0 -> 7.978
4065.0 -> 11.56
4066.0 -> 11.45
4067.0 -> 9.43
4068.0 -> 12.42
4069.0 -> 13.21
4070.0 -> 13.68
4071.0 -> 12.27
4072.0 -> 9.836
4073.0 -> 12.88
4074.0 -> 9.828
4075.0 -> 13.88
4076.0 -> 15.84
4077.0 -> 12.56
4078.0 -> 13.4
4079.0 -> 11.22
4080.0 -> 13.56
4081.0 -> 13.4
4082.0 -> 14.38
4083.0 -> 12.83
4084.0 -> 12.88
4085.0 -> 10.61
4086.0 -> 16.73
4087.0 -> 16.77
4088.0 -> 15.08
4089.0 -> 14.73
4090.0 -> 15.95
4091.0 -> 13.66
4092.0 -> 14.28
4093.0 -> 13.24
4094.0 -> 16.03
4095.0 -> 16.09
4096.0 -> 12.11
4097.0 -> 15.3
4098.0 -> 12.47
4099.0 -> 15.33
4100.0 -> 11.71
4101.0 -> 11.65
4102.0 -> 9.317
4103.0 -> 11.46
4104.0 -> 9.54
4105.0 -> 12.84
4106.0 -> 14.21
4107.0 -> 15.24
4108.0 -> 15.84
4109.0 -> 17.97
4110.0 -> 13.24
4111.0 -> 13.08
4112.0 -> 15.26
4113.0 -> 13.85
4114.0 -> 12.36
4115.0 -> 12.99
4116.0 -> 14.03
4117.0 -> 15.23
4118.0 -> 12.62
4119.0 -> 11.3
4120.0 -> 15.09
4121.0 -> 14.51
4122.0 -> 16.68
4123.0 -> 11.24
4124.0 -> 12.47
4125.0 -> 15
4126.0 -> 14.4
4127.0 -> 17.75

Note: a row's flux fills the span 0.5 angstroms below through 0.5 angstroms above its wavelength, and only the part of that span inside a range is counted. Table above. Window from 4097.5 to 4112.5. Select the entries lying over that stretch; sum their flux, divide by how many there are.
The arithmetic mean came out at 13.3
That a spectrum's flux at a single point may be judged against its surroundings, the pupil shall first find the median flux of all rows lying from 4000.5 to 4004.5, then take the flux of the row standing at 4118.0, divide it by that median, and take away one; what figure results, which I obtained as 0.081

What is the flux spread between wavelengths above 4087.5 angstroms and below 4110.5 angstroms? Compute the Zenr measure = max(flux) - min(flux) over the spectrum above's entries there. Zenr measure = 9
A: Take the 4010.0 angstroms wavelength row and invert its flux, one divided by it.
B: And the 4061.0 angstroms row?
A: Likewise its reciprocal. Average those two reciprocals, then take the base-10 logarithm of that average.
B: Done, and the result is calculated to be -1.11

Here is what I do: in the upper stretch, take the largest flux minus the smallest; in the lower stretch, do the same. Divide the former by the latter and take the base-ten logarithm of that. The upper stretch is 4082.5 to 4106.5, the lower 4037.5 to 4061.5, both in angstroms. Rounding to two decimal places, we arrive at -0.18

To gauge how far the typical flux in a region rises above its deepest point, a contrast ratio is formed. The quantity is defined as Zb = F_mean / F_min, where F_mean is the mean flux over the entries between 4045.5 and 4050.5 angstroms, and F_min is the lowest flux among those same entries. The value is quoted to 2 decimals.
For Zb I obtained 1.52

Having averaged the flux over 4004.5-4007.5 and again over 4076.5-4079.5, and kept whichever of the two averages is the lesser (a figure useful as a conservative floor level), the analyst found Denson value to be 10.4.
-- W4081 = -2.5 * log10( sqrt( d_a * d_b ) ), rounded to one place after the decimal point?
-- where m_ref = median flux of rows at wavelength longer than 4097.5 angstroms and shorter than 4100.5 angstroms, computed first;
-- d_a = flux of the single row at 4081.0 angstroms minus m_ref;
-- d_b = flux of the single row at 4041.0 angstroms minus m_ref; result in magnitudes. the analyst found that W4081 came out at -0.6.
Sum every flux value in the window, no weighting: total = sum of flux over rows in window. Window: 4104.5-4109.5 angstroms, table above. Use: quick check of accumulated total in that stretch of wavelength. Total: 76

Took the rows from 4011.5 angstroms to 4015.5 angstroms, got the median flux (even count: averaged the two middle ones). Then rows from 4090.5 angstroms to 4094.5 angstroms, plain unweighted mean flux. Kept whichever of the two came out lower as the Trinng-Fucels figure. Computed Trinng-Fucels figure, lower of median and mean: 11.7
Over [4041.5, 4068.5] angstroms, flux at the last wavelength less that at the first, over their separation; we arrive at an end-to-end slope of -0.1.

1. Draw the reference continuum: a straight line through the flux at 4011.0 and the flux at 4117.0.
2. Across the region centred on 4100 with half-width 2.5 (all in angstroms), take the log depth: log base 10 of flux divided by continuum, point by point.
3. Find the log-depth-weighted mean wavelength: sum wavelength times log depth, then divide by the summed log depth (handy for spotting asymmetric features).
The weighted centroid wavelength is 4100.8 angstroms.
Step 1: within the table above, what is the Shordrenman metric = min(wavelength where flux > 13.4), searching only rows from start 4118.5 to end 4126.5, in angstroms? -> 4120.0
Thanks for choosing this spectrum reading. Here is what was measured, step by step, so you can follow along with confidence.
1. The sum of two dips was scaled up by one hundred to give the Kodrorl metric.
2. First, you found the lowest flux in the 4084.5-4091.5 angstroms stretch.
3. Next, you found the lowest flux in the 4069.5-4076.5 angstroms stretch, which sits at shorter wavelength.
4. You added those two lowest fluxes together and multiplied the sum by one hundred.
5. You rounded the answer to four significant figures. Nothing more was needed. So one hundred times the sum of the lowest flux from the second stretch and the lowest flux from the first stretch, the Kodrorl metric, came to 2044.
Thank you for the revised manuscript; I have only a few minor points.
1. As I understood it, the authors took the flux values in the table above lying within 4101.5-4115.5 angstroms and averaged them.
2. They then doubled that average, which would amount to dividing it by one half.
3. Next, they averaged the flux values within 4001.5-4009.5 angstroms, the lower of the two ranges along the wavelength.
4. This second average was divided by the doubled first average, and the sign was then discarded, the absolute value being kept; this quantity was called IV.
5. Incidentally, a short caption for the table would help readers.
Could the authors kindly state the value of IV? 0.446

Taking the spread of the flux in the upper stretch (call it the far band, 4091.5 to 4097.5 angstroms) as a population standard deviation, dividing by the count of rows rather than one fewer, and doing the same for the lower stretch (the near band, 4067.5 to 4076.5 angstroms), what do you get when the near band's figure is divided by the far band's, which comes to 1.23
